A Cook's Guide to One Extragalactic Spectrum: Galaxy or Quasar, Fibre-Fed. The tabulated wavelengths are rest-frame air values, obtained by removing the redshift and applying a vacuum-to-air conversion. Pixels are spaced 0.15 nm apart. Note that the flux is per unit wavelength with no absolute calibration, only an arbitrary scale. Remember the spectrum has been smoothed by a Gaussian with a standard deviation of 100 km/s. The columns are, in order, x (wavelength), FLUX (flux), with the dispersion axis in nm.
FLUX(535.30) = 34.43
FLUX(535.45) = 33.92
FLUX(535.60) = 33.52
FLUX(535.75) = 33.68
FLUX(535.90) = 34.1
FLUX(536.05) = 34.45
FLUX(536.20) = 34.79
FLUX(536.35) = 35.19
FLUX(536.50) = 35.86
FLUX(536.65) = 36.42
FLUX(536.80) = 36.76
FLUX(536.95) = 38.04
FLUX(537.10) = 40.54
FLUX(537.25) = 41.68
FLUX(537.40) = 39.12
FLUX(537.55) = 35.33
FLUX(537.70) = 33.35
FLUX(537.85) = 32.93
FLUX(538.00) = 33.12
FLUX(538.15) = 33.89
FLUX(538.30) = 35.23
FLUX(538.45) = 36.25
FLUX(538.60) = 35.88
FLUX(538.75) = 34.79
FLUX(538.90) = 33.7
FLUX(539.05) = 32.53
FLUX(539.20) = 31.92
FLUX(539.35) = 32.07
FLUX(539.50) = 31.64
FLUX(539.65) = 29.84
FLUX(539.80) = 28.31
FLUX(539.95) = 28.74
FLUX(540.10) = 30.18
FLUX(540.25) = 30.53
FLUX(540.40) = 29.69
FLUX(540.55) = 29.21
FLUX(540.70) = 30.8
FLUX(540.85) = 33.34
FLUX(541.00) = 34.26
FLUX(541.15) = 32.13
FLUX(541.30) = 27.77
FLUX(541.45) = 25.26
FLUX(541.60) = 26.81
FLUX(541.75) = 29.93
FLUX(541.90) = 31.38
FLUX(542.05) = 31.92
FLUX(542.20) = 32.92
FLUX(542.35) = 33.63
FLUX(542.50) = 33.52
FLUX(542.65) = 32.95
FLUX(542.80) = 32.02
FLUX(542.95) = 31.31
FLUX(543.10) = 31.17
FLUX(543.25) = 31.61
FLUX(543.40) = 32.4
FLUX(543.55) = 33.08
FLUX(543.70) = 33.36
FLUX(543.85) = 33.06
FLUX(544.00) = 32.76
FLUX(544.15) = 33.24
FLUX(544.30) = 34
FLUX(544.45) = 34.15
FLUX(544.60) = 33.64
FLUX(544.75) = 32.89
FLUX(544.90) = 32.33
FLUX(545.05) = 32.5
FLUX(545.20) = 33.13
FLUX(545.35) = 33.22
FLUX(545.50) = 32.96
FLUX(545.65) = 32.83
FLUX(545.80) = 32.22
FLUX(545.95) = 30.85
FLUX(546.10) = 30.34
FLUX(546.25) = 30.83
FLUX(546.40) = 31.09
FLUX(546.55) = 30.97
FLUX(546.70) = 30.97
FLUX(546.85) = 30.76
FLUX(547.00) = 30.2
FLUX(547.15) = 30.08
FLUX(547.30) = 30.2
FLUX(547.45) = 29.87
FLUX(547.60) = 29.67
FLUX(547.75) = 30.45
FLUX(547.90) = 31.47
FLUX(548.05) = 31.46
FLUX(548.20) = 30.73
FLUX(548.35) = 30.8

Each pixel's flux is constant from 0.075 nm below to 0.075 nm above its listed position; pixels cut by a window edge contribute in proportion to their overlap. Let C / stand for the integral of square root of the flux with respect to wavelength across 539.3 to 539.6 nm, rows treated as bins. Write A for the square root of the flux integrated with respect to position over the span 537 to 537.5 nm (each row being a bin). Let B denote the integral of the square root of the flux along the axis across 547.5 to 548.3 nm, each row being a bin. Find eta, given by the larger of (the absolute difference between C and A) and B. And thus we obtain 4.4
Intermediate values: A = 3.2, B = 4.4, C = 1.69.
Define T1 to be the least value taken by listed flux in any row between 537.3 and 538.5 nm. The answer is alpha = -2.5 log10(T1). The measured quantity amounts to -3.79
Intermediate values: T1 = 32.93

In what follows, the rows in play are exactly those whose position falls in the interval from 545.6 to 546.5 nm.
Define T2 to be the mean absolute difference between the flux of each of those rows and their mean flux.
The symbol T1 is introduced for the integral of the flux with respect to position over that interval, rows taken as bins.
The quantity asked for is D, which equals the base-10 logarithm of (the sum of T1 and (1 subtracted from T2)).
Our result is 1.45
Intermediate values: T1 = 28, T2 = 0.8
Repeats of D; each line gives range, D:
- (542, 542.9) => 1.46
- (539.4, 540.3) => 1.43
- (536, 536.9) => 1.50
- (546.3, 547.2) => 1.43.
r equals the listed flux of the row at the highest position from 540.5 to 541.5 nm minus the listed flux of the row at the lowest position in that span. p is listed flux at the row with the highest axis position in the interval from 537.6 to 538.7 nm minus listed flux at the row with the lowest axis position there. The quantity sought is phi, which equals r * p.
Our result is -10.0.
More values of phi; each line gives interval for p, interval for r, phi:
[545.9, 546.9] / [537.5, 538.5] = -0.1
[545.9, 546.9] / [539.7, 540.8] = -0.2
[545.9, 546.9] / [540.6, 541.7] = 0.4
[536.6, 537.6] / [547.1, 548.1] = -1.5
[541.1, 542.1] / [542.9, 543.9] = -0.4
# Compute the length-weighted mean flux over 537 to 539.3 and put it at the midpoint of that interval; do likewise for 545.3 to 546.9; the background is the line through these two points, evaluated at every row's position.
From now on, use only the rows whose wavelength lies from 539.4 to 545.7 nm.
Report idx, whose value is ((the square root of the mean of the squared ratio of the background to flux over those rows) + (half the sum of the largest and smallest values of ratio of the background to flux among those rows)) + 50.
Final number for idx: 52.20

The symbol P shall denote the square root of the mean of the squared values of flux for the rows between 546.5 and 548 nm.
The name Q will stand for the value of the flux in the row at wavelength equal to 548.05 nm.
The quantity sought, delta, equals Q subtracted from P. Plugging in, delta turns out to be -1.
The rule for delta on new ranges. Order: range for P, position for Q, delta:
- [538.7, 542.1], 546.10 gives 0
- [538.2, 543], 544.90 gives -1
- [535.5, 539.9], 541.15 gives 3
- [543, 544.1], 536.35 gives -3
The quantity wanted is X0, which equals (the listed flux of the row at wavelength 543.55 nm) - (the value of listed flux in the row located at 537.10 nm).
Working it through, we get -7.5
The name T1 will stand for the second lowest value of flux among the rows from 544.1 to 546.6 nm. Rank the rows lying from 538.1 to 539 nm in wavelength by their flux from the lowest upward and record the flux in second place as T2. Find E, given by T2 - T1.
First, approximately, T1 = 30.83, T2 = 33.89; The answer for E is 3.1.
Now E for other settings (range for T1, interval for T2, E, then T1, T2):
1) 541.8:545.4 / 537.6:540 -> -2.6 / 31.31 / 28.74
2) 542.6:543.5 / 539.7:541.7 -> -4.5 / 31.31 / 26.81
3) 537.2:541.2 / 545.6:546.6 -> 2.1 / 28.74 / 30.83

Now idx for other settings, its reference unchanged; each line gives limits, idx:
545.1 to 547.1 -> 52.00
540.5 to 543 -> 52.26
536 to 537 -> 52.01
